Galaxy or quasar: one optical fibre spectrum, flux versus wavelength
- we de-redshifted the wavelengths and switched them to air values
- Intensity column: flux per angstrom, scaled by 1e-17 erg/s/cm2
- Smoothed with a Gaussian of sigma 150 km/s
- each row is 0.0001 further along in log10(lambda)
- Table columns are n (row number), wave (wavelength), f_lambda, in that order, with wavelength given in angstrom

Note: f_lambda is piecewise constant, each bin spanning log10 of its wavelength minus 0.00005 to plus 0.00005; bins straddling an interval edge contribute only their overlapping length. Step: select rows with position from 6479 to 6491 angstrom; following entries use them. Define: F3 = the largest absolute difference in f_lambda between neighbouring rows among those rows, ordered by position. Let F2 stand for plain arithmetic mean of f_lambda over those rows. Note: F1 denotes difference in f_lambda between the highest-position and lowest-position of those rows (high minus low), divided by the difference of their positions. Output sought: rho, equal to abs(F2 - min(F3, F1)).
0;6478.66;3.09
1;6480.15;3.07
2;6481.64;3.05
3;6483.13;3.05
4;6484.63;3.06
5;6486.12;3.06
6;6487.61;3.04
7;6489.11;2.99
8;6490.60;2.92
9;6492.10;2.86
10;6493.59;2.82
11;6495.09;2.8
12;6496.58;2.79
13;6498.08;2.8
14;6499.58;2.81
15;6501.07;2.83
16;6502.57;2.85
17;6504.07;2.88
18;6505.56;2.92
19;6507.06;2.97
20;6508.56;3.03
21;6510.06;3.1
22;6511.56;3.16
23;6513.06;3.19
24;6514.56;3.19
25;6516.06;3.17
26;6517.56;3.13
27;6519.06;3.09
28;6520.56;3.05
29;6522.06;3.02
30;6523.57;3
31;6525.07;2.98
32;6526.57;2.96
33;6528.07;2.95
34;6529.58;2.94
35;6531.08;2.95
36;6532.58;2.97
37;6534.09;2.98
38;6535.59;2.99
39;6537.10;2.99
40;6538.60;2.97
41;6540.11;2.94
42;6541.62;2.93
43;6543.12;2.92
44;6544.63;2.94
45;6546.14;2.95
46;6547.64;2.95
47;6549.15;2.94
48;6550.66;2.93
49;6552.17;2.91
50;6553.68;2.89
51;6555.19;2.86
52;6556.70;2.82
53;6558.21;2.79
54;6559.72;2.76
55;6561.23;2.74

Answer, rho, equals 3.04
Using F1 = -0.014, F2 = 3.03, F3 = 0.070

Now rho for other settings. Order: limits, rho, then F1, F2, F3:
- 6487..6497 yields 2.92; -0.028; 2.89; 0.070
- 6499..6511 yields 2.90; 0.028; 2.92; 0.070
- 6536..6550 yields 2.95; -0.004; 2.95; 0.030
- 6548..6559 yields 2.89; -0.017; 2.88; 0.040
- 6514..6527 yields 3.08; -0.019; 3.07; 0.040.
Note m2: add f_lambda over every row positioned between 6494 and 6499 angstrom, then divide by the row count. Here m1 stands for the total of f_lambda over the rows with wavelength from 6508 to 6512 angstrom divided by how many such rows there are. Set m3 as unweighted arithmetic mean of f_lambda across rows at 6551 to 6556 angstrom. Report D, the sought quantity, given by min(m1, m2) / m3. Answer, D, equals 0.97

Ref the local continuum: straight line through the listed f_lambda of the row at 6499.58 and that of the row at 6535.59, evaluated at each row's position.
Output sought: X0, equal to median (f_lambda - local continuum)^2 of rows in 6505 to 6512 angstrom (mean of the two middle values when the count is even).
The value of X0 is 0.03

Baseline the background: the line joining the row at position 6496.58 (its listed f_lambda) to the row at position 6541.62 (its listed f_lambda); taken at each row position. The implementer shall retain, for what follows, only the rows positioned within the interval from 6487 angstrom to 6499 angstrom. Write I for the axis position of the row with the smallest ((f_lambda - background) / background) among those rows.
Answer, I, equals 6496.58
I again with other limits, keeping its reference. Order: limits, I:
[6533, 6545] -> 6543.12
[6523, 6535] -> 6529.58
